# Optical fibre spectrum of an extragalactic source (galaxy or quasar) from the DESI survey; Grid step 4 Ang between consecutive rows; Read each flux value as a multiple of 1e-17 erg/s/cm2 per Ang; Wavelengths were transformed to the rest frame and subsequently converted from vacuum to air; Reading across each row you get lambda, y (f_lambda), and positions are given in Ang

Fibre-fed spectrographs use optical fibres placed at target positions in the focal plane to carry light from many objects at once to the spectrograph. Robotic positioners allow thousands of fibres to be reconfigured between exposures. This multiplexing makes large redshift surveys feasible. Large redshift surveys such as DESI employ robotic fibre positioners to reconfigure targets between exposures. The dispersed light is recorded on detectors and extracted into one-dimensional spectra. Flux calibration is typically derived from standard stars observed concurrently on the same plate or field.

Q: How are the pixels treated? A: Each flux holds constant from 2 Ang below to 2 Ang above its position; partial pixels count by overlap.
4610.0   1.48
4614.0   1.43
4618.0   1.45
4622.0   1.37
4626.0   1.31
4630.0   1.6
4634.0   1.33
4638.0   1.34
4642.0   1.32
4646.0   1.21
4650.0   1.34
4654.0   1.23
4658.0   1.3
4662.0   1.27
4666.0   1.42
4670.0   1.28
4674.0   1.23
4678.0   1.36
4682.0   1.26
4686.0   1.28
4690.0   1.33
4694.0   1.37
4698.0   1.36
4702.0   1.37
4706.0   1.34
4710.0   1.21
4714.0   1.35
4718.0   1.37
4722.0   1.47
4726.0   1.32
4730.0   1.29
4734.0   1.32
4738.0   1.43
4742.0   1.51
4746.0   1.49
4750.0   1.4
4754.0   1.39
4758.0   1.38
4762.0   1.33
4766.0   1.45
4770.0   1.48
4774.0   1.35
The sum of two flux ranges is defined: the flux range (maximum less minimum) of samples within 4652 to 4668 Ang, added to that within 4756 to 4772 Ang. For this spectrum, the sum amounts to 0.34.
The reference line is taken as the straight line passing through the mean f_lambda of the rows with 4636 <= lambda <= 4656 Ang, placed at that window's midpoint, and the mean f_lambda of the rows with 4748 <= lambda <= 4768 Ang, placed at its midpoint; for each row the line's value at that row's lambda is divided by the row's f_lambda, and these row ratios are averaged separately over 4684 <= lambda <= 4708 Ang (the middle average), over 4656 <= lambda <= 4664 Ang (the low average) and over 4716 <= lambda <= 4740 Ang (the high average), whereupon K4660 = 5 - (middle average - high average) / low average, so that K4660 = 5.00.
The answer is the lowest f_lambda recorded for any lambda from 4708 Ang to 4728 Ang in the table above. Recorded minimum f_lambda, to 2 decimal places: 1.21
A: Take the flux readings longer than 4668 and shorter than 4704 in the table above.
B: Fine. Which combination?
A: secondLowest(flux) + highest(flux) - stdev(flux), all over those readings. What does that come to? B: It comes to 2.58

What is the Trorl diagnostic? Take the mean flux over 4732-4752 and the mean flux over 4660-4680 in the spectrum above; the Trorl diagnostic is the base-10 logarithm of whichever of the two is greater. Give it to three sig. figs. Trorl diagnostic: 0.155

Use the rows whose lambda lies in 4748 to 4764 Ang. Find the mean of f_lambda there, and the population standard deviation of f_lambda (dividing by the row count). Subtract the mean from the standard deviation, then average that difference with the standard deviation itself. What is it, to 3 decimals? -0.661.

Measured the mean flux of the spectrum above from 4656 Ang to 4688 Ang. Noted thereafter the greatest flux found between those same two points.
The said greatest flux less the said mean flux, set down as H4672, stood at 0.120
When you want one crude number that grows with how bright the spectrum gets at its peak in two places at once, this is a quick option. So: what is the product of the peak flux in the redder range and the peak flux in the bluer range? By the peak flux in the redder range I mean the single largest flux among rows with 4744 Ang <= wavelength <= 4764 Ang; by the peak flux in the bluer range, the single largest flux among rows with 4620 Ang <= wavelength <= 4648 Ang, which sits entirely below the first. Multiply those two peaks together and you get 2.38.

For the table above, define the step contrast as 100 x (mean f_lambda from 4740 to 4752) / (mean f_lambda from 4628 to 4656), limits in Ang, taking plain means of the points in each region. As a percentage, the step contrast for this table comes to 110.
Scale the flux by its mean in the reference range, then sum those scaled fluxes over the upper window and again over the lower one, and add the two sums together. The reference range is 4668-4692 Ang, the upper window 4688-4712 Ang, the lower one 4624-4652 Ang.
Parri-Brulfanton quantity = 13.5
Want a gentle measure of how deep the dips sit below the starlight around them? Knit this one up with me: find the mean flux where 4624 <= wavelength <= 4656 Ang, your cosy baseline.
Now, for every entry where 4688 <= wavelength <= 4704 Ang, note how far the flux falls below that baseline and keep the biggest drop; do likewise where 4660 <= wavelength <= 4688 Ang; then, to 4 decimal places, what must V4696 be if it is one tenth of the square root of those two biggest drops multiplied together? 0.0023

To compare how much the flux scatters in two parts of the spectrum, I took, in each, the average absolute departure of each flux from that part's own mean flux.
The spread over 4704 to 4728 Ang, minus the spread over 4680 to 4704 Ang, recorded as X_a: 0.014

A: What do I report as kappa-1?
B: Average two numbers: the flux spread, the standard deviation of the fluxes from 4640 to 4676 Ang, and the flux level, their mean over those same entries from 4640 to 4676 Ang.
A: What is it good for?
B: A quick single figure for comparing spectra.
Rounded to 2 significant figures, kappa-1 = 0.68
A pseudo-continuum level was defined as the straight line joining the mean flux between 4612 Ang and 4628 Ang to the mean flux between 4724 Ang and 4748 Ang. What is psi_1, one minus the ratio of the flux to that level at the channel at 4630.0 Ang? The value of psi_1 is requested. -0.15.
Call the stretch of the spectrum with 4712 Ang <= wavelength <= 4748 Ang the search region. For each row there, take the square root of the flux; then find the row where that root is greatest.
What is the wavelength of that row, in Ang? 4742.0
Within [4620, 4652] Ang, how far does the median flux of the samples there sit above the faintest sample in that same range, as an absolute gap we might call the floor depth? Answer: 0.125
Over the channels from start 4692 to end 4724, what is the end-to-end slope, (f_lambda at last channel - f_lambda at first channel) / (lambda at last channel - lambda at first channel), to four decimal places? 0.0036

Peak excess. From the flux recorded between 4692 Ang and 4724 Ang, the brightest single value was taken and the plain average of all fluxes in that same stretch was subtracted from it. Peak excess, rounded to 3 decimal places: 0.115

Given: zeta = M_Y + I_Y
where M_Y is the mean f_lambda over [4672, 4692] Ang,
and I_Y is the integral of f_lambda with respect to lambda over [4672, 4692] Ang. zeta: 27.1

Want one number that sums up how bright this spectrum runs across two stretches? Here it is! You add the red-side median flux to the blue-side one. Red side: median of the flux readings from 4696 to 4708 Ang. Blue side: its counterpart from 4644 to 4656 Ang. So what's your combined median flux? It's 2.59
